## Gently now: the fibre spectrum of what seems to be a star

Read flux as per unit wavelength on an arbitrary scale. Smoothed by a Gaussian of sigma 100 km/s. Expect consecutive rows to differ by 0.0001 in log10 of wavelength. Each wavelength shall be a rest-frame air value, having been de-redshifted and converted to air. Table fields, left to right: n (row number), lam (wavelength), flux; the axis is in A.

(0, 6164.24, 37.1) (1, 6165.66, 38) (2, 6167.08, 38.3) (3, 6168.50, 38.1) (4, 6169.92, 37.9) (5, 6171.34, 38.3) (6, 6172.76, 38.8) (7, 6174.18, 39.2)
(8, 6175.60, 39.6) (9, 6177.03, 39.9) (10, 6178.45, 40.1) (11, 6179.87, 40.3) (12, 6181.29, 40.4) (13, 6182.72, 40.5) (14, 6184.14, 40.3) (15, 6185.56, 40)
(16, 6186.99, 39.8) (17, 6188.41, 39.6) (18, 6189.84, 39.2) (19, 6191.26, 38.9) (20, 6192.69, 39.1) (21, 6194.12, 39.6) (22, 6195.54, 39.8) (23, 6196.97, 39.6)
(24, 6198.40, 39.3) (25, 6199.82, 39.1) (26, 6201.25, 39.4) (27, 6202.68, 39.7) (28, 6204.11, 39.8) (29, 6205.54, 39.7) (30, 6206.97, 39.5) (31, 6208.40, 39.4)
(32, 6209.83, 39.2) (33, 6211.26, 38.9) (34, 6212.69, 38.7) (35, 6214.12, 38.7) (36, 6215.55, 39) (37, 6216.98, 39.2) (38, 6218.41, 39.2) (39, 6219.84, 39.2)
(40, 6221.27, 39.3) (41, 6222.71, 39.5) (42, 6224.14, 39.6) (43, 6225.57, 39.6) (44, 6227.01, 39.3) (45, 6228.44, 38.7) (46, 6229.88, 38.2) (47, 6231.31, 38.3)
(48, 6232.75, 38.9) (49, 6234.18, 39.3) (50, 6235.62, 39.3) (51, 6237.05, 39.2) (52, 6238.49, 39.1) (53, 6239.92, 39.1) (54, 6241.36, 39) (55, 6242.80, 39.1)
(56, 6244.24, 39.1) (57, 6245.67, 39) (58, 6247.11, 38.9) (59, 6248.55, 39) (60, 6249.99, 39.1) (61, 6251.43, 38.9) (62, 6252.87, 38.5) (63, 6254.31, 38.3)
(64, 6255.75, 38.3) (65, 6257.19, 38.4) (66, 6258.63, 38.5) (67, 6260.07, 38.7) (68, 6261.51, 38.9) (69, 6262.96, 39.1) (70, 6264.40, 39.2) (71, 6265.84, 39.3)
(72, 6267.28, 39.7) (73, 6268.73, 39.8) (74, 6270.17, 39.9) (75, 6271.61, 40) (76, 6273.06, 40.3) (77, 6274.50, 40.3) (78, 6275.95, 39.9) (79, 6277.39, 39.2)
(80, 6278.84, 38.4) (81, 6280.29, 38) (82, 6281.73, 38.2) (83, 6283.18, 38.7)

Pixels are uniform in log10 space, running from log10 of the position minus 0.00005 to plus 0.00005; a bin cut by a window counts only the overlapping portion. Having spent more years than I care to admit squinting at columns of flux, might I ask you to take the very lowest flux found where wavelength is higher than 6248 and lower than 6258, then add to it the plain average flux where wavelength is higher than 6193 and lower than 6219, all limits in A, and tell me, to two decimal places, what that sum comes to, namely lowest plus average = 77.62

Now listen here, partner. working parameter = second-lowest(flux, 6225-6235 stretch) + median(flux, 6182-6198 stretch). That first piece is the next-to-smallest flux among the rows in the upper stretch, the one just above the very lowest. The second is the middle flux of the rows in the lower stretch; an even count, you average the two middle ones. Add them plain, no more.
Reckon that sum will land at 77.90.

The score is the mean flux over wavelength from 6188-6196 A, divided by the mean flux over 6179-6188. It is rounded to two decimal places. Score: 0.98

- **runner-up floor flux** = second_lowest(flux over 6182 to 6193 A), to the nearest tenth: 39.1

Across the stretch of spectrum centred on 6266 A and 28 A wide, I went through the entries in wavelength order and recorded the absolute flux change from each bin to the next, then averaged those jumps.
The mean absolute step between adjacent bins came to 0.23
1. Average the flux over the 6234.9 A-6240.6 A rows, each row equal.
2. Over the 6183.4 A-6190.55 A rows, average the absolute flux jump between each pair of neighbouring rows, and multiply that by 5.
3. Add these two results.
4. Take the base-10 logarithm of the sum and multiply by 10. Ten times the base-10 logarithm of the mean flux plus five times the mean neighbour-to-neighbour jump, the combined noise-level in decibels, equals 16.08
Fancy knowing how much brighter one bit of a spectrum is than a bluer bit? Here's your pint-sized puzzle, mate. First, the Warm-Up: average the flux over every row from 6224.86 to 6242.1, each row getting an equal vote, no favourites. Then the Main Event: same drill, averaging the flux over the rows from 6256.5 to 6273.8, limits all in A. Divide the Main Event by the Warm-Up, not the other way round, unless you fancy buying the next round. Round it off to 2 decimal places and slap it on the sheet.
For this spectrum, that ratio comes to 1.01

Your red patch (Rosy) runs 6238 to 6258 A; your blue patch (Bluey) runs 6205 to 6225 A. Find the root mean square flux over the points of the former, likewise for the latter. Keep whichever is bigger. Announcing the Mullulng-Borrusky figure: 39.2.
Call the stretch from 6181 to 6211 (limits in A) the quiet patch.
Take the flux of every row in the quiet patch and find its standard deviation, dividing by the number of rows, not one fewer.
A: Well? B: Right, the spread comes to 0.42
